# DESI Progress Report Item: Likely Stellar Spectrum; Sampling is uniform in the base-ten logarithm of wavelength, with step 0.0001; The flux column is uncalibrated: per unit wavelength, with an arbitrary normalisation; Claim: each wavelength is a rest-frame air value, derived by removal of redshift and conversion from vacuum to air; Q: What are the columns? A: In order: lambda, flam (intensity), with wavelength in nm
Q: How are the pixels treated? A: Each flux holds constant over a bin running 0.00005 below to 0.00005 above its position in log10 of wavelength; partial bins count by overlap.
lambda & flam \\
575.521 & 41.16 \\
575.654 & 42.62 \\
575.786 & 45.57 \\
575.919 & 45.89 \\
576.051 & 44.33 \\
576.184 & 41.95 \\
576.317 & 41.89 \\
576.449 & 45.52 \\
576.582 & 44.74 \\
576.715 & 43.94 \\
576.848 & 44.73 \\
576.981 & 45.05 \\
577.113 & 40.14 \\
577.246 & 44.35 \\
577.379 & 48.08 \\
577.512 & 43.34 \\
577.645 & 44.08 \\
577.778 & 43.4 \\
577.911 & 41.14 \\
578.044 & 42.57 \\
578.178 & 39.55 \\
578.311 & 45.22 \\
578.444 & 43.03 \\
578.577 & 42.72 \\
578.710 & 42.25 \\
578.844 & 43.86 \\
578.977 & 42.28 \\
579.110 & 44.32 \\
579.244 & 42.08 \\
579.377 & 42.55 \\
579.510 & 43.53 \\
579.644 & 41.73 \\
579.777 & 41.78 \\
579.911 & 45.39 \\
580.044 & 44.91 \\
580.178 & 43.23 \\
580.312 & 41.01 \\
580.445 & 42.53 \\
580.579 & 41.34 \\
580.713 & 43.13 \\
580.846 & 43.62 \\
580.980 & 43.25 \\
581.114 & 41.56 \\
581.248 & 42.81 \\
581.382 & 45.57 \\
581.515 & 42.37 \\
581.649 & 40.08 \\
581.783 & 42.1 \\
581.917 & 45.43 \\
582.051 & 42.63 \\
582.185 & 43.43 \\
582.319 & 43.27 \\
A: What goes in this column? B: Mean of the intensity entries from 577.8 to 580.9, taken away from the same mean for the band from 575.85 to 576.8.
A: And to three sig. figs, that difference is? 1.26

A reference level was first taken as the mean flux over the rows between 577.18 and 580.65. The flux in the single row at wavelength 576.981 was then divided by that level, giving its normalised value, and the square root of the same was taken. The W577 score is 1.023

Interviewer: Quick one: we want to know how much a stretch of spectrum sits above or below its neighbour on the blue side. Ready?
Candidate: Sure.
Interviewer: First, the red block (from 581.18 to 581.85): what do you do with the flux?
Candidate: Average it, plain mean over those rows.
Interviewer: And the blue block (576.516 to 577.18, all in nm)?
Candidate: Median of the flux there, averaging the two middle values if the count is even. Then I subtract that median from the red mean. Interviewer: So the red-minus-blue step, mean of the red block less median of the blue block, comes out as -2.1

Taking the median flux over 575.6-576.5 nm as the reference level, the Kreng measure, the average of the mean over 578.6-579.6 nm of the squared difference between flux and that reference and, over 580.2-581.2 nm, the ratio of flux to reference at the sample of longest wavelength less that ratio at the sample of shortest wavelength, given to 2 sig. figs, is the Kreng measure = 1.3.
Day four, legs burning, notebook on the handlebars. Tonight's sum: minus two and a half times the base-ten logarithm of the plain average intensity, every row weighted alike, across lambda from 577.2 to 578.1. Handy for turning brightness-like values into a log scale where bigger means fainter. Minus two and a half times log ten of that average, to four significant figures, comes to -4.105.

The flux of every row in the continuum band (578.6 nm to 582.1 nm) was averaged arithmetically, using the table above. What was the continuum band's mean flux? 42.9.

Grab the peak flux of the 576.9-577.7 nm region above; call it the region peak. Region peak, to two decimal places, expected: 48.08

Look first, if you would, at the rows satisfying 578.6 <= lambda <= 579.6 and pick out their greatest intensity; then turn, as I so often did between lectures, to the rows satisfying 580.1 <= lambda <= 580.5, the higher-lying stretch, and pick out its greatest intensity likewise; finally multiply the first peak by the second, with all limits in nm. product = 1916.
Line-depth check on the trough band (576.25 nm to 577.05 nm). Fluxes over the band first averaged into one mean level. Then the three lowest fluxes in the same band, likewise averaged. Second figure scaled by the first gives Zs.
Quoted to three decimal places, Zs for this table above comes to 0.982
